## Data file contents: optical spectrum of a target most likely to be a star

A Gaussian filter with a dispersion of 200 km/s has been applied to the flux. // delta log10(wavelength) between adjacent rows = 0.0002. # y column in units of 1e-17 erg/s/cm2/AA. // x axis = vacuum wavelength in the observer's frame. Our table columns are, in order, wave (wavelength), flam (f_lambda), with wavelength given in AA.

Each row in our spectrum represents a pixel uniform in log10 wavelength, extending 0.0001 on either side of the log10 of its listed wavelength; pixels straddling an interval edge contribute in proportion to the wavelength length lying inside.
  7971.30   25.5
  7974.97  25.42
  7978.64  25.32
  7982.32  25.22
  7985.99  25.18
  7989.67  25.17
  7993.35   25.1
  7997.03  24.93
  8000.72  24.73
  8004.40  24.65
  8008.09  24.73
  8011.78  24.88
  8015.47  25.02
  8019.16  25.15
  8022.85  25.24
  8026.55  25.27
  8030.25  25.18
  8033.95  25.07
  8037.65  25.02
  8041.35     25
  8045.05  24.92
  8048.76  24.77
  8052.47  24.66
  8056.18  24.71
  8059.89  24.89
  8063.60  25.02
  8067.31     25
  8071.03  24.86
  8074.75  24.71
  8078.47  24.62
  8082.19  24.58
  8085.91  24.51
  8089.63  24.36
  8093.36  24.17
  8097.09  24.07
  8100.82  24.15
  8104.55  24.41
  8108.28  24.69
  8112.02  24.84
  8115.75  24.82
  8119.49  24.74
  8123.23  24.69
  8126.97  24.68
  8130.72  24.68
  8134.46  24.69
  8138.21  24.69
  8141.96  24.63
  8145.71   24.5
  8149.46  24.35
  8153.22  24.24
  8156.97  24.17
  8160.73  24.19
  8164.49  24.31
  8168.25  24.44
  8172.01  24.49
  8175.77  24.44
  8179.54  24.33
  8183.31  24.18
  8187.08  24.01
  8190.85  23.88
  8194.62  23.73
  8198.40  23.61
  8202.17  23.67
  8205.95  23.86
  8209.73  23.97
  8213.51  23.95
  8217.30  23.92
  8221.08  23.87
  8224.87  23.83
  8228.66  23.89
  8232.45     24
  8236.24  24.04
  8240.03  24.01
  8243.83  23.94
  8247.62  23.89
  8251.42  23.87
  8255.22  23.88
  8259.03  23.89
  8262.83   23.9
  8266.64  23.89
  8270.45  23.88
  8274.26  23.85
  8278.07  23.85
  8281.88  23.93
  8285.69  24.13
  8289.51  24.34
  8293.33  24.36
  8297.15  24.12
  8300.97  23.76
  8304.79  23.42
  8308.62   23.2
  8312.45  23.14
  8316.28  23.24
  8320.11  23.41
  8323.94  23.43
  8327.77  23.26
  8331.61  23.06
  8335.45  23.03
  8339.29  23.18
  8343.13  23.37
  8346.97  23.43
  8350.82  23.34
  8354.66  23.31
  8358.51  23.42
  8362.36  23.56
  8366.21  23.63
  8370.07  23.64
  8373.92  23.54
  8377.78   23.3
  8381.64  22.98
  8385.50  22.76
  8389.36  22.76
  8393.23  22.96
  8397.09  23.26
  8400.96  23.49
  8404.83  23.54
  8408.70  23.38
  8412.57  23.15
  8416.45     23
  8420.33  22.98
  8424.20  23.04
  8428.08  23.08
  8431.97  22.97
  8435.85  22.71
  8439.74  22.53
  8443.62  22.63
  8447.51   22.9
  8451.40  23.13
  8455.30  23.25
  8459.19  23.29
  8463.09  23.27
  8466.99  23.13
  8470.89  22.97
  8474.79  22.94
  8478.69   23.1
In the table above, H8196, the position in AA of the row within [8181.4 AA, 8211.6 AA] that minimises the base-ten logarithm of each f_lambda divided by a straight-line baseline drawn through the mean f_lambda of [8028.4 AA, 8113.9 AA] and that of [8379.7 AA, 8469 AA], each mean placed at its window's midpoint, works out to 8198.40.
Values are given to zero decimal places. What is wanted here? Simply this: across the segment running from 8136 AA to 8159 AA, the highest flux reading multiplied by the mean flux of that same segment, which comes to 603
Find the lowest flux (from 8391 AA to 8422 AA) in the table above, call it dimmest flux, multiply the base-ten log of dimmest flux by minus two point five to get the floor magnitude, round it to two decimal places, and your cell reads -3.40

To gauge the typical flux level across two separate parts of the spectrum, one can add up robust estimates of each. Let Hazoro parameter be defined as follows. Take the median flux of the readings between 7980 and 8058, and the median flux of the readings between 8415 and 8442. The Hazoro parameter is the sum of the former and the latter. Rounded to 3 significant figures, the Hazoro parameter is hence 48.0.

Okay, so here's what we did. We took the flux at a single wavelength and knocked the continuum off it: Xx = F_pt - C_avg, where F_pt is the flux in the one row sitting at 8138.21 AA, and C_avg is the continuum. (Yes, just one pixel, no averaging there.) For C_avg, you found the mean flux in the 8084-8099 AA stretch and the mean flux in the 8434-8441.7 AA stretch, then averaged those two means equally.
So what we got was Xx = 1.2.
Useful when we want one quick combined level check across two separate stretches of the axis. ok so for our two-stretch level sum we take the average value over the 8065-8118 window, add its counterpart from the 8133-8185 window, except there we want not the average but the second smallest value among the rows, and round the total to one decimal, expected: 48.7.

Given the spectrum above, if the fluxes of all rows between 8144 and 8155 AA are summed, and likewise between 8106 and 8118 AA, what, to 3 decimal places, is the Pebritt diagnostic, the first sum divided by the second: 0.983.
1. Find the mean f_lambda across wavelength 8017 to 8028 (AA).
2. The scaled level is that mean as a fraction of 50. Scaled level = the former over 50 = 0.504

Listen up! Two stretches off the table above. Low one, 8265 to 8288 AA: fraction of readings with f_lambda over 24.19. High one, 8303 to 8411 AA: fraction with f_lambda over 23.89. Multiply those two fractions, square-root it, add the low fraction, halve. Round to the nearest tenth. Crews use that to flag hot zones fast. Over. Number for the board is 0.0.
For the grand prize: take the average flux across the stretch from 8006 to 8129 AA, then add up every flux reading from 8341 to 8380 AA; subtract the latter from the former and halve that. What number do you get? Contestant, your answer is -105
